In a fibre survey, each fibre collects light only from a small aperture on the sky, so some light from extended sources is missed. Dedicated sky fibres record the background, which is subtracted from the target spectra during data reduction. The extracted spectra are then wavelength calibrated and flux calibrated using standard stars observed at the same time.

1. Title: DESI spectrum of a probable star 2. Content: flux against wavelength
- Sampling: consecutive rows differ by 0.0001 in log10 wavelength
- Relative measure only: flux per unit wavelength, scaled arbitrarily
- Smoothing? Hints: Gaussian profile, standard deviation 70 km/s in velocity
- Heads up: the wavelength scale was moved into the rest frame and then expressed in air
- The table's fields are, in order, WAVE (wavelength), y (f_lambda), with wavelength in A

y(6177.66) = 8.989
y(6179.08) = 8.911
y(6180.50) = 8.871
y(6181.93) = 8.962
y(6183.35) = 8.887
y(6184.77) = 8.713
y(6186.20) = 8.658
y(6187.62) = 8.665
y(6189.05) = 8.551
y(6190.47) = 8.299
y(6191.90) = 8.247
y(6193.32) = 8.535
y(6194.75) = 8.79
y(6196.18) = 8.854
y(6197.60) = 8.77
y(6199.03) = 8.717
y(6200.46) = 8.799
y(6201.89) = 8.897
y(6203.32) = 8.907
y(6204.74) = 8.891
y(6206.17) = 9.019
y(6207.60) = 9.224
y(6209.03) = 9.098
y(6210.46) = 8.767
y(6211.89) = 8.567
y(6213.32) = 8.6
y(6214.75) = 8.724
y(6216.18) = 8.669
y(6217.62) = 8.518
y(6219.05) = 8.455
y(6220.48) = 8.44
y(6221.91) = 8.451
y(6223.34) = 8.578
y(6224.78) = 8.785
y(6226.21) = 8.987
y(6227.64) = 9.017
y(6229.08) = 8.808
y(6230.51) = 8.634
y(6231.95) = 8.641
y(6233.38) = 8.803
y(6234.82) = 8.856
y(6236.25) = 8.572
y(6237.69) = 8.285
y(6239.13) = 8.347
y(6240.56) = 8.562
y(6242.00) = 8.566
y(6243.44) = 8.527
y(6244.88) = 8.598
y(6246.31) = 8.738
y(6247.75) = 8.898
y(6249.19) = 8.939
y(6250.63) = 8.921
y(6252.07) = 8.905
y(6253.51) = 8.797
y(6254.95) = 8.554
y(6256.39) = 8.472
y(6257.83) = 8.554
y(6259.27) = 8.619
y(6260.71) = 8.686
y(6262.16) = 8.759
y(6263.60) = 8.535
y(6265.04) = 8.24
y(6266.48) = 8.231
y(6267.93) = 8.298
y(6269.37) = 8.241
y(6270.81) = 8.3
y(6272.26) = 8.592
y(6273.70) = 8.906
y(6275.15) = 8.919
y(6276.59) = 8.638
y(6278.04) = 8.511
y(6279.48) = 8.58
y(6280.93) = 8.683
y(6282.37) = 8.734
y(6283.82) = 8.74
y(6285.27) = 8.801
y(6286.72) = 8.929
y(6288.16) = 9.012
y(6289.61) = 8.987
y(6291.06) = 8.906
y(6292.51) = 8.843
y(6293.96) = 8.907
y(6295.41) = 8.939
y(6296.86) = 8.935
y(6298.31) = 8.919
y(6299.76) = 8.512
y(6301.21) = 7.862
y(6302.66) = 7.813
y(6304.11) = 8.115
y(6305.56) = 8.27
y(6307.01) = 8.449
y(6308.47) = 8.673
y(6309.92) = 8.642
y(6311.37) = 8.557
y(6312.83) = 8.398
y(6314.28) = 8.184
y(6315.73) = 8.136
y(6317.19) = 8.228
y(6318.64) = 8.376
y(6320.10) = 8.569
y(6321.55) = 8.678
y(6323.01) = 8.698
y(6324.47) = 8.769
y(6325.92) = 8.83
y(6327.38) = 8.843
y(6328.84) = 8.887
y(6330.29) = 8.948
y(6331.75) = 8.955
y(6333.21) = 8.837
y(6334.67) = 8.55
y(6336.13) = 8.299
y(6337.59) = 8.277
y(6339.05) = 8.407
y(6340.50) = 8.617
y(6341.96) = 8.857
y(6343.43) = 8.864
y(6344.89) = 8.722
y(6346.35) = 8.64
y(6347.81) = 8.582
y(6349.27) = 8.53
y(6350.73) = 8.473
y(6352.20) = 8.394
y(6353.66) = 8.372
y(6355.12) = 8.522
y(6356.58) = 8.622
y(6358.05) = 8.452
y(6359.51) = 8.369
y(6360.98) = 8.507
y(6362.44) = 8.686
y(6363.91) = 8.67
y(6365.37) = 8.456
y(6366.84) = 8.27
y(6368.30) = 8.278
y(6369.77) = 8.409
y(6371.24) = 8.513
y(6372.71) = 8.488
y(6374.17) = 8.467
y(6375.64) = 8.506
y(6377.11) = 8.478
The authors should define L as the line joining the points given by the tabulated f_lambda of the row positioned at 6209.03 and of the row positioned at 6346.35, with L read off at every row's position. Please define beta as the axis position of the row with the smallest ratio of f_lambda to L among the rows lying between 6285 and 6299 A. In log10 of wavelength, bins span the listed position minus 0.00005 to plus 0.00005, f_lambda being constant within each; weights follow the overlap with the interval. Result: 6285.27 A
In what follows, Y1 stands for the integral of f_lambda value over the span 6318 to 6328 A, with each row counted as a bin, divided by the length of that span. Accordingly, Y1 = 8.68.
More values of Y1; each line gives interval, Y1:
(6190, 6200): 8.61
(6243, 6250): 8.75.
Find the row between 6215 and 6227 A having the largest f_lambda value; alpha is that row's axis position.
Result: 6226.21 A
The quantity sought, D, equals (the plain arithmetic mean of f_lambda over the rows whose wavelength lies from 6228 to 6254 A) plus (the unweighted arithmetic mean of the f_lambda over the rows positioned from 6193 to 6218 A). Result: 17.5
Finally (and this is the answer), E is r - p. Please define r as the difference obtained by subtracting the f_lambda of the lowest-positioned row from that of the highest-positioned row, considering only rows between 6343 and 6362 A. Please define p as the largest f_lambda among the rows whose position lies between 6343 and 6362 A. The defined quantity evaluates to -9.2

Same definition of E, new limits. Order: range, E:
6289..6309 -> -9.3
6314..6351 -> -8.7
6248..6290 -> -9.0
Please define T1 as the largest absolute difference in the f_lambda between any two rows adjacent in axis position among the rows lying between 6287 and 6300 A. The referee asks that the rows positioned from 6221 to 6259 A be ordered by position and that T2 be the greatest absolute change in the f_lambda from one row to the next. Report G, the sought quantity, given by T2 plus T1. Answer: 0.69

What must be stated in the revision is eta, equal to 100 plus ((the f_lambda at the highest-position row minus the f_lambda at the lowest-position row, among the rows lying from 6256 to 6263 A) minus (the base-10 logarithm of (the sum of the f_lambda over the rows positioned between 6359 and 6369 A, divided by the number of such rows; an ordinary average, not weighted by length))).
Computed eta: 99.4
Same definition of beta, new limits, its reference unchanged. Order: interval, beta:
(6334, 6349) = 6337.59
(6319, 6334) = 6320.10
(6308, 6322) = 6315.73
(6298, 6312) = 6302.66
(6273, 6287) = 6278.04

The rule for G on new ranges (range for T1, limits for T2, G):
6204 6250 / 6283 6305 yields 0.98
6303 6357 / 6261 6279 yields 0.60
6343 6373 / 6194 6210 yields 0.42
